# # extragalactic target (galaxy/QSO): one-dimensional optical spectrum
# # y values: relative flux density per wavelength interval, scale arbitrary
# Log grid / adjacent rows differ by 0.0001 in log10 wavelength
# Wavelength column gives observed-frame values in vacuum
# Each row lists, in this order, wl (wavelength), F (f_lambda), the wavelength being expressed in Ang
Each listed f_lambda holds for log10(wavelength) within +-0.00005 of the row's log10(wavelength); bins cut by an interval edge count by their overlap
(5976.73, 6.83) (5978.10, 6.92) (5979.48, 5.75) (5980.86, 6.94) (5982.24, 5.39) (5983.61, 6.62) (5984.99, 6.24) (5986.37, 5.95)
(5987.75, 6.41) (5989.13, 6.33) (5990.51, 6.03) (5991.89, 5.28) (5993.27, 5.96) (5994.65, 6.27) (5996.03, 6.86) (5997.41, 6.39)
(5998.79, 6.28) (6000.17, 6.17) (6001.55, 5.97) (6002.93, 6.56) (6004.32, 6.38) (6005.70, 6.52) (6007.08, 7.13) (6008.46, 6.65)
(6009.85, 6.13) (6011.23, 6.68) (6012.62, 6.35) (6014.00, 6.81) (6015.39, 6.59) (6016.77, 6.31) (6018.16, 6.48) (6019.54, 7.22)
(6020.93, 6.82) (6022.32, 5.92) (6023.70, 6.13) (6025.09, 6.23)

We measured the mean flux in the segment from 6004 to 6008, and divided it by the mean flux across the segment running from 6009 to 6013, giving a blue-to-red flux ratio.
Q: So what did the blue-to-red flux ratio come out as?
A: 1.05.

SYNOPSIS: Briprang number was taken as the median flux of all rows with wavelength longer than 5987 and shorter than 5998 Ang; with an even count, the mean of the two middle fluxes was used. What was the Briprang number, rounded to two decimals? 6.30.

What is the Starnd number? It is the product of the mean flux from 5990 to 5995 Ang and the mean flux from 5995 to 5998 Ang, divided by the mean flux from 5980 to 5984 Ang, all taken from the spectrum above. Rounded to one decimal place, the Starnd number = 6.2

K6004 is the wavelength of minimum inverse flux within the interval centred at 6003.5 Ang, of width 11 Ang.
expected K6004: 6007.08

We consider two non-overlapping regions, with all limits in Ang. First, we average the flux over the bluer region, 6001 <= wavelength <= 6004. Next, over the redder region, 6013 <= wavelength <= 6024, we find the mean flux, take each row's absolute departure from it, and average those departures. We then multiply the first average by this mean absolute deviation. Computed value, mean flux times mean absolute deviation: 2.04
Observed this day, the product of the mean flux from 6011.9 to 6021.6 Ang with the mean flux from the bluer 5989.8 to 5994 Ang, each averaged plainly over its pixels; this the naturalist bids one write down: 38.3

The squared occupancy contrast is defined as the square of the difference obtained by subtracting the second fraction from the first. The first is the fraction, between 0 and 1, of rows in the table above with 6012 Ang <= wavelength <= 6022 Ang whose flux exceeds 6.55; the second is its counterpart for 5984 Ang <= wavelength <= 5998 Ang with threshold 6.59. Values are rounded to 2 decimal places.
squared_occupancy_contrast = 0.22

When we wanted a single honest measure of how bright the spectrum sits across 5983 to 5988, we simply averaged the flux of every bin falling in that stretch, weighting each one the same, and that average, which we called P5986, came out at 6.3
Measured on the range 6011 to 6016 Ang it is 6.6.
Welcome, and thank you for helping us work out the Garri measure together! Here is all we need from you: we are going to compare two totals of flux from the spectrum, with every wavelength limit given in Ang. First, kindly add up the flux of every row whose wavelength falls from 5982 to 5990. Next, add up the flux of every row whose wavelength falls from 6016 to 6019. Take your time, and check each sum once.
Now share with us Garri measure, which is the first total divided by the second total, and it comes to 2.9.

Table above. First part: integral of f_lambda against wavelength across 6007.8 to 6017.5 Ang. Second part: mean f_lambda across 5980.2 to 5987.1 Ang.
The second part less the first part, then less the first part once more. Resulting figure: -120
